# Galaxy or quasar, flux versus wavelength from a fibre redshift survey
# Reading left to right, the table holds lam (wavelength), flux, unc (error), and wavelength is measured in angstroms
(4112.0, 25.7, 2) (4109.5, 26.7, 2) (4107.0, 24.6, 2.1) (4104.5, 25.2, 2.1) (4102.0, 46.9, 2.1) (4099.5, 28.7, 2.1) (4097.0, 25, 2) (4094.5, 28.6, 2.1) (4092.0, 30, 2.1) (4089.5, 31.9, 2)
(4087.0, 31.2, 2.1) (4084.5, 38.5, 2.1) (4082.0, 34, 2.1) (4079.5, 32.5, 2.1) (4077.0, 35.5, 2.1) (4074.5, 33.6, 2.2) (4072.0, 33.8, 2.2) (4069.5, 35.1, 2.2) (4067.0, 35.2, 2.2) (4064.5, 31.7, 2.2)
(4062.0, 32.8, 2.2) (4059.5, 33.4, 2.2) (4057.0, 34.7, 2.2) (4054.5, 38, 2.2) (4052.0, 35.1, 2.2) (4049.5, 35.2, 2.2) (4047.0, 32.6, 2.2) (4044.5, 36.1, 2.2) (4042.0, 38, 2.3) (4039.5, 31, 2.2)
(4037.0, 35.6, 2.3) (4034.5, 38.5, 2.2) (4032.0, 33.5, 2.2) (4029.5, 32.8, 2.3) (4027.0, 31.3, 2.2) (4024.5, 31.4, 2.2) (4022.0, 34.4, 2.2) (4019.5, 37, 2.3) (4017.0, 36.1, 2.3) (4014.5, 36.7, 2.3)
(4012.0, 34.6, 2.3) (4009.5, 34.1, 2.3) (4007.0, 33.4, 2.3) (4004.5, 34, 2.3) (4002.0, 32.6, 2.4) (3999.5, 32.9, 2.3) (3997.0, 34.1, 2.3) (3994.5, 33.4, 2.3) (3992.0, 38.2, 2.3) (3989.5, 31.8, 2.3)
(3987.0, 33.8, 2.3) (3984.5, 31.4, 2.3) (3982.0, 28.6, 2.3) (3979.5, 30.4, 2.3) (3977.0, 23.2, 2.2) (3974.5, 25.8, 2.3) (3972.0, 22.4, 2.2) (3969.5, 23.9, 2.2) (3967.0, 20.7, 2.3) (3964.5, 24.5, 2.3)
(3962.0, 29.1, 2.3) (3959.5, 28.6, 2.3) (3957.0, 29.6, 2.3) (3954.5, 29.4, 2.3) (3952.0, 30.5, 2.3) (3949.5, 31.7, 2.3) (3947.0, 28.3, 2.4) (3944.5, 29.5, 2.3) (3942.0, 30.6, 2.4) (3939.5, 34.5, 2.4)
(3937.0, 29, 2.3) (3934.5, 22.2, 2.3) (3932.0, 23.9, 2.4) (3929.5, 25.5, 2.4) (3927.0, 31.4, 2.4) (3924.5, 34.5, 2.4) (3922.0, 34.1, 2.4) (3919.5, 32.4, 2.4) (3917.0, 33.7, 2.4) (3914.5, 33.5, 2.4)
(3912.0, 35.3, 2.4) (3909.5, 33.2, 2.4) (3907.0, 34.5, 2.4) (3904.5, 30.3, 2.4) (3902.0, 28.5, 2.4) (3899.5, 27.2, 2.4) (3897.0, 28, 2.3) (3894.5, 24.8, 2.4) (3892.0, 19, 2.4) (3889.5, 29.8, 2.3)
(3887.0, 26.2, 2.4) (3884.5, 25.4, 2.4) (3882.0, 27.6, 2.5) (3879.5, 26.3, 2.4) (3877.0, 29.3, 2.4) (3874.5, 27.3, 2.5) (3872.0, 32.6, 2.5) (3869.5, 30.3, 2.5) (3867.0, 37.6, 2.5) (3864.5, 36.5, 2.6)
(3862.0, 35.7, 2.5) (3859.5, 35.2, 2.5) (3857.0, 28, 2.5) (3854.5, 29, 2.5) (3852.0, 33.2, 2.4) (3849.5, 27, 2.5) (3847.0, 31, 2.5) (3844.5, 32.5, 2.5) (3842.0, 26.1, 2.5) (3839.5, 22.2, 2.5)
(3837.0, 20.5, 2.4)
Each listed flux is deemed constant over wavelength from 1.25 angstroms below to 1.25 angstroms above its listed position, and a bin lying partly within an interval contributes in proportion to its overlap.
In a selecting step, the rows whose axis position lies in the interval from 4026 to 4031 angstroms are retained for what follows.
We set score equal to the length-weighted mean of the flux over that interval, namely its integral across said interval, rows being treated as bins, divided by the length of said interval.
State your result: 32.2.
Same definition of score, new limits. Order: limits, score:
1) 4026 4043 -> 34.4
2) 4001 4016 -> 34.3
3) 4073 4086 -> 34.7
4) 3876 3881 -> 27.7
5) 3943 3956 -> 29.9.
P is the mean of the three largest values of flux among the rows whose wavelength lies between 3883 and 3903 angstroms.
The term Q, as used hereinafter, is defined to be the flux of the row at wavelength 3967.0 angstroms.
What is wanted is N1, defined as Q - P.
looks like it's -8.1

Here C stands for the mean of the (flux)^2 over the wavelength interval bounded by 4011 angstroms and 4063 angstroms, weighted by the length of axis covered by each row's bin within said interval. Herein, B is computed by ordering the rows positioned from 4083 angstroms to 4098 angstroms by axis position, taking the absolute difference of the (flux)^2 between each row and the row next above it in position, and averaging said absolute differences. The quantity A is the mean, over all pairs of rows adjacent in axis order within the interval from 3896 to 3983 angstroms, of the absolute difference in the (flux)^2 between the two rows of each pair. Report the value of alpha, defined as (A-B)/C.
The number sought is -0.041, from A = 139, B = 189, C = 1210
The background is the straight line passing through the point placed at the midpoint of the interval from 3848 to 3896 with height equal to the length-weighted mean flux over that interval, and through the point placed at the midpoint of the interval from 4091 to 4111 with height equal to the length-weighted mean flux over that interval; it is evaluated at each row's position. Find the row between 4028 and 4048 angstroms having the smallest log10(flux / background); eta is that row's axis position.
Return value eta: 4039.5 angstroms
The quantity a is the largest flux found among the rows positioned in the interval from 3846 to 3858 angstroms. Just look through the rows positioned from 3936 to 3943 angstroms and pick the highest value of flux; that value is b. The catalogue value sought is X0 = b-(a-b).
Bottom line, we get 35.8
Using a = 33.2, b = 34.5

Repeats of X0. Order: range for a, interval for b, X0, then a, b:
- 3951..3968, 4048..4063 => 45.5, 30.5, 38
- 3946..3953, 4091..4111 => 62.1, 31.7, 46.9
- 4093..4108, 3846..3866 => 26.1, 46.9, 36.5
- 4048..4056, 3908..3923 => 32.6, 38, 35.3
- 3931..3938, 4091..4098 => 31.0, 29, 30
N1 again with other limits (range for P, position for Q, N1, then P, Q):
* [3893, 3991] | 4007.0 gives -1.4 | 35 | 33.4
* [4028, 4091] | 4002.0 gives -5.7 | 38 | 32.6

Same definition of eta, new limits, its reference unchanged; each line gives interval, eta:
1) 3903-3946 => 3934.5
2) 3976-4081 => 3977.0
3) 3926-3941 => 3934.5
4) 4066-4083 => 4079.5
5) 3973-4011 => 3977.0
